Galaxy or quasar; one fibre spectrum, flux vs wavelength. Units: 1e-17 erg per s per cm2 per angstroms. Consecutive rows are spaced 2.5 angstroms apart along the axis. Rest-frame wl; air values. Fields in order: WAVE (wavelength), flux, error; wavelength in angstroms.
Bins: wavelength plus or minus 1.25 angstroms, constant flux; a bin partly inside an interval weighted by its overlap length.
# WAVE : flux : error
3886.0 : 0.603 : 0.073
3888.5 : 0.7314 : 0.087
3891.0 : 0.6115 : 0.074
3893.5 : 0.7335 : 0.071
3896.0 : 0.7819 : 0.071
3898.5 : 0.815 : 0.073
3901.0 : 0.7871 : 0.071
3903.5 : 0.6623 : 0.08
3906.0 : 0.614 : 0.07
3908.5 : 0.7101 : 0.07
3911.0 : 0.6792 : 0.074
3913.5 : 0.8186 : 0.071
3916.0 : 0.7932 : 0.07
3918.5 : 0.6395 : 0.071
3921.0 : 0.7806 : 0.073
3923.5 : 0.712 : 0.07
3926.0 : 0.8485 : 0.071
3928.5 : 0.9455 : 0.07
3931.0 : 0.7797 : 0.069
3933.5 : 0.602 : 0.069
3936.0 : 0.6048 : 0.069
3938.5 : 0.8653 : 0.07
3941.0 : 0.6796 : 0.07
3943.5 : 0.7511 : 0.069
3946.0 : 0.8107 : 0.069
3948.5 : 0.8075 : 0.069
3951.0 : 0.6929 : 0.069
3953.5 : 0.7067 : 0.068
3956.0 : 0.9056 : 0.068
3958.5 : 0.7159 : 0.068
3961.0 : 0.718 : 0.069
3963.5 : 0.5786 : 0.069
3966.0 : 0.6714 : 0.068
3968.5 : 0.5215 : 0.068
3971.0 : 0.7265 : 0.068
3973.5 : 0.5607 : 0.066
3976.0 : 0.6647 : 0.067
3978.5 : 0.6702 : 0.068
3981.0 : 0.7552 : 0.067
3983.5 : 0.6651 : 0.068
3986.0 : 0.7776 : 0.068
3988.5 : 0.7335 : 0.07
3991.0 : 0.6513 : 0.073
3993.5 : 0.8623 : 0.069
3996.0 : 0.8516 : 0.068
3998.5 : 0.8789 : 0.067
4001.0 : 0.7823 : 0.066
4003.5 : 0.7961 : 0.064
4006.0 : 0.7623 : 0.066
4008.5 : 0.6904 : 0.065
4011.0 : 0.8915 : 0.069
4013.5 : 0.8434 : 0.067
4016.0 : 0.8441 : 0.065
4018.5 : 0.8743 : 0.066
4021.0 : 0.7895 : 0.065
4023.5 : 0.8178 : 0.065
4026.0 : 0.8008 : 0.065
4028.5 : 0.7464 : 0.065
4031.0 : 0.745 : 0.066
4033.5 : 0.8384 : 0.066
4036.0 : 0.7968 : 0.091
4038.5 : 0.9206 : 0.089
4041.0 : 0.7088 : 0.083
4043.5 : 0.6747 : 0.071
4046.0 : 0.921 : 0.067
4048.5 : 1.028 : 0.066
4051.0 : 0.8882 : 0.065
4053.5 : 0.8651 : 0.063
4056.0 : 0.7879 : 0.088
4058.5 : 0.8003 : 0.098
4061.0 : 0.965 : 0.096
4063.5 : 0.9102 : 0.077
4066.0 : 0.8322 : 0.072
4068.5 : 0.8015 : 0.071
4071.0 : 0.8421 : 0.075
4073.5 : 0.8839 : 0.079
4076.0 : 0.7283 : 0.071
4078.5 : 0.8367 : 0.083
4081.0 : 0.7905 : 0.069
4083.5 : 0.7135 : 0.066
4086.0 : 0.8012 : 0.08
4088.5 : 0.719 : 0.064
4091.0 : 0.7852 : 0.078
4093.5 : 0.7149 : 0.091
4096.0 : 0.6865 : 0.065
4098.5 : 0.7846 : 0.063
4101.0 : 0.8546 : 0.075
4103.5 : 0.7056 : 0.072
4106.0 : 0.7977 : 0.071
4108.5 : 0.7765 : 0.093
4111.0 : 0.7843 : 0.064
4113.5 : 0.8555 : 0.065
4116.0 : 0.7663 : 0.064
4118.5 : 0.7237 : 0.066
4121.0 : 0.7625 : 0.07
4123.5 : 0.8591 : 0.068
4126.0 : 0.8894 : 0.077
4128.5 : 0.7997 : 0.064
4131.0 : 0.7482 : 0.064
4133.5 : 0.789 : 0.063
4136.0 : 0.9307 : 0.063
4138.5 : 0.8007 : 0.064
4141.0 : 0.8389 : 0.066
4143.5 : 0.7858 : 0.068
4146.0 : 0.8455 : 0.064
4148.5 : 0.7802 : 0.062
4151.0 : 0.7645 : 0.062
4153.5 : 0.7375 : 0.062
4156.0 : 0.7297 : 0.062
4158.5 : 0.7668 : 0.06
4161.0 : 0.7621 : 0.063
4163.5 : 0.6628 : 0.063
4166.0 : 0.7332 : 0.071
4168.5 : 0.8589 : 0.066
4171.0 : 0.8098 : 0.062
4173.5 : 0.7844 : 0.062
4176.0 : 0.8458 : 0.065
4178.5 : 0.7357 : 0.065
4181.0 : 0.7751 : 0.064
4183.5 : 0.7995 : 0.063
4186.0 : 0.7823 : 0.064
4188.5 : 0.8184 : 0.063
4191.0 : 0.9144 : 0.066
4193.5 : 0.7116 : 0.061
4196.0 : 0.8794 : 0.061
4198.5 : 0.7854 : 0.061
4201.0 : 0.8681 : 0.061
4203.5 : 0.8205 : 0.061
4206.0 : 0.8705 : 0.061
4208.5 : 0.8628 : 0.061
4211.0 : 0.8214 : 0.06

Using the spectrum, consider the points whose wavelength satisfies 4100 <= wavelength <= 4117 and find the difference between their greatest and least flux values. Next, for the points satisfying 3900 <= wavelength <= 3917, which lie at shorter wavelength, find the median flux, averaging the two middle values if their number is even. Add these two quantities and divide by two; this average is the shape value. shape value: 0.430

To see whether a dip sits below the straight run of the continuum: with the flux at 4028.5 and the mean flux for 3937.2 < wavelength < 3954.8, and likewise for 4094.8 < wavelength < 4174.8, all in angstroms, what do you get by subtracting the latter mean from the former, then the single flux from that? -0.774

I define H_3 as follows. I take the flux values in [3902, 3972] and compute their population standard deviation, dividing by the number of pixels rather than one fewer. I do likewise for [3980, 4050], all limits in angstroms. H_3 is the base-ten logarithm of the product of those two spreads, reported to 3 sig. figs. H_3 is -2.07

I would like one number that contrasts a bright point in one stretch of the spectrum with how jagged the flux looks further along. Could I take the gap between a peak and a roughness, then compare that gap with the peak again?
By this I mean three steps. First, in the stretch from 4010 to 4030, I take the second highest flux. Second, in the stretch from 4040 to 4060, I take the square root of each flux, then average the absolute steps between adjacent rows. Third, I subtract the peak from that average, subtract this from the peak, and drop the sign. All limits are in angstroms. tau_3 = 1.70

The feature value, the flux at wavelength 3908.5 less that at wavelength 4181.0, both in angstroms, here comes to -0.065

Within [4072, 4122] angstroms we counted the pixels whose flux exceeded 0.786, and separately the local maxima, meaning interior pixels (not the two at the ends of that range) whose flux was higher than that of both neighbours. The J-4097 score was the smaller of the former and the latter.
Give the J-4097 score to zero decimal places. 6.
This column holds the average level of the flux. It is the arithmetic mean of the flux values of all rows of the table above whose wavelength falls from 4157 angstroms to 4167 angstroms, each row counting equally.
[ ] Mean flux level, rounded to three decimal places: 0.731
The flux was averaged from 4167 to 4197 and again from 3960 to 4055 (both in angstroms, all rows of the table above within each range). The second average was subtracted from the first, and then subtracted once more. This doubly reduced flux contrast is -0.73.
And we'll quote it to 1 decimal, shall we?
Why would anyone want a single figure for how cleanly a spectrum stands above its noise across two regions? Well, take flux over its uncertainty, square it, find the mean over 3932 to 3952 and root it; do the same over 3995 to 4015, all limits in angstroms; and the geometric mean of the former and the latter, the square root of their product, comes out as 11.4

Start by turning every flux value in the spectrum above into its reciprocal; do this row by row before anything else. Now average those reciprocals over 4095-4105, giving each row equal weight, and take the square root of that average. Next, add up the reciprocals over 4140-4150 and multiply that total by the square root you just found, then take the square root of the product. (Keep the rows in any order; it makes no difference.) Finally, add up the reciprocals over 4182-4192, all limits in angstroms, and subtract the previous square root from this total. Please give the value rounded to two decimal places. 2.46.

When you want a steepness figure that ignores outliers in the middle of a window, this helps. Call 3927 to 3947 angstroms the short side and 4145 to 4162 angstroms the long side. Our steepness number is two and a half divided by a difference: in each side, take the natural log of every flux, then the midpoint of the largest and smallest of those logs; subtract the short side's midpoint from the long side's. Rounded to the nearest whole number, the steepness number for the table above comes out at 62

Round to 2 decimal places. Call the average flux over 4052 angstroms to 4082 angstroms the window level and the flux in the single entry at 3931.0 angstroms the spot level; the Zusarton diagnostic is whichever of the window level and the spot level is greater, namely 0.84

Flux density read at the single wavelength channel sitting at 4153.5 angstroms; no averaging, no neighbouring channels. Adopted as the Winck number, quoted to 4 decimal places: 0.7375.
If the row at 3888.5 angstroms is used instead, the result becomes 0.7314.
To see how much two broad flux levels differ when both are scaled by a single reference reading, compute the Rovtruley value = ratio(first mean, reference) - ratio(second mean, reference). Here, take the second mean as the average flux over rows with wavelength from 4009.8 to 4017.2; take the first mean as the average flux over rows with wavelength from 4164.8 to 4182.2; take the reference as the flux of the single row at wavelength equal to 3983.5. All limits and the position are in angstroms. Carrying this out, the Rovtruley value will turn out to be -0.10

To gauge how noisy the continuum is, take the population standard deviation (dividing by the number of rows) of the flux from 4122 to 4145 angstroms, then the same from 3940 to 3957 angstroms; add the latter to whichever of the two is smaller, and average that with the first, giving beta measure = 0.092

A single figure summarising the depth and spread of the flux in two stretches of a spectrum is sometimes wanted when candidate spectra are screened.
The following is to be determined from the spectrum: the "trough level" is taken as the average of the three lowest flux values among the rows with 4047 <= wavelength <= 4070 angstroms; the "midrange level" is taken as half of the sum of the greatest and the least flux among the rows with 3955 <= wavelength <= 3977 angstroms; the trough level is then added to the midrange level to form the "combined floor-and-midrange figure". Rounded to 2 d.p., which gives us 1.51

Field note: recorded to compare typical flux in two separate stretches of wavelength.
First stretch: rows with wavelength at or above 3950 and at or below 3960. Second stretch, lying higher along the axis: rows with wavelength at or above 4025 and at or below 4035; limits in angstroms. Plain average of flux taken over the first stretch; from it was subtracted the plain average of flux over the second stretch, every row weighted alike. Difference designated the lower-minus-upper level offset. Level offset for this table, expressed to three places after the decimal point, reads -0.027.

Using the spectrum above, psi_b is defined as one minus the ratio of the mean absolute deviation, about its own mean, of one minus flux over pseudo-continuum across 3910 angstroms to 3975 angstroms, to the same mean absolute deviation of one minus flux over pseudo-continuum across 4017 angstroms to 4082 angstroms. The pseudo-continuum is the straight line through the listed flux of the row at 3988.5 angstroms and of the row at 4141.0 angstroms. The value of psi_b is -0.61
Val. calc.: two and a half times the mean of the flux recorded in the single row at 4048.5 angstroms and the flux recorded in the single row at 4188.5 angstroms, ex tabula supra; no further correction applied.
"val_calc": 2.31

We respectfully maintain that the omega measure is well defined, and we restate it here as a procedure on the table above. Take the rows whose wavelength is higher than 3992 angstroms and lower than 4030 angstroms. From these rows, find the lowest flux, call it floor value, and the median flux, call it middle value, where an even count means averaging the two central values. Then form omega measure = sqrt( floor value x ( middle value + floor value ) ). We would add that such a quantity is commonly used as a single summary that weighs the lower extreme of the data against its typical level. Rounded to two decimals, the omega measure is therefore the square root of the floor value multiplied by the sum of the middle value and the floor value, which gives 1.02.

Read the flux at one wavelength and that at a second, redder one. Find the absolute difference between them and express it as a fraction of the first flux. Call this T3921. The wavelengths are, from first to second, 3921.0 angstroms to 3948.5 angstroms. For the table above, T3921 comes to 0.03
